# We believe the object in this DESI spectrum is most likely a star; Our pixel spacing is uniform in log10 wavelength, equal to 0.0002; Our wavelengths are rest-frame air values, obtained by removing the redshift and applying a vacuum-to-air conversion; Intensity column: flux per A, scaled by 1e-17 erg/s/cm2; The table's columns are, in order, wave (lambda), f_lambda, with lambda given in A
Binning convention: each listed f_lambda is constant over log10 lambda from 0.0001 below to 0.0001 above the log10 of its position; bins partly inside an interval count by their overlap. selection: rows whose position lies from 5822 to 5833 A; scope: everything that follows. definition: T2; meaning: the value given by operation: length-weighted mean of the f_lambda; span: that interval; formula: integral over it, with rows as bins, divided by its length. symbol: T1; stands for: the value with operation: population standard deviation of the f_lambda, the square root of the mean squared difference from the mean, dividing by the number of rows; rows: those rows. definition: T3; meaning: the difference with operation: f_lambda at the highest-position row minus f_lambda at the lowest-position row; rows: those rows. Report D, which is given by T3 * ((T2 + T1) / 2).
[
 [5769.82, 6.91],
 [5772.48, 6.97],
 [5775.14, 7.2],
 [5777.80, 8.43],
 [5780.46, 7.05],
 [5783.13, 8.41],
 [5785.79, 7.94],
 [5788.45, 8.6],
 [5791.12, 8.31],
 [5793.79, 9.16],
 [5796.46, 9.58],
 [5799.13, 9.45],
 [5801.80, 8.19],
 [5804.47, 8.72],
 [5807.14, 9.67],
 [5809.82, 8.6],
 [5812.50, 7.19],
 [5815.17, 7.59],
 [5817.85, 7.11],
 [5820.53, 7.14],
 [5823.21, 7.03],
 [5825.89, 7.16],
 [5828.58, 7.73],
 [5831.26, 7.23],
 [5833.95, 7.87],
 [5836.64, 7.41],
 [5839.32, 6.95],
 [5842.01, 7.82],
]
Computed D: 1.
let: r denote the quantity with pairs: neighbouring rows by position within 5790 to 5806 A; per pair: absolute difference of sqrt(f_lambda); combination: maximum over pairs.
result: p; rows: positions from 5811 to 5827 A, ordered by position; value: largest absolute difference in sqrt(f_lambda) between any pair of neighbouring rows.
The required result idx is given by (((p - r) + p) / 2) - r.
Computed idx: -0.23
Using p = 0.09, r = 0.212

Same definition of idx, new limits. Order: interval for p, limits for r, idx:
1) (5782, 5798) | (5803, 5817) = -0.23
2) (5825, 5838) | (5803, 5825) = -0.26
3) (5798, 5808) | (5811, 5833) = 0.06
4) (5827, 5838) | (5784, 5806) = -0.20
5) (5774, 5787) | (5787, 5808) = -0.07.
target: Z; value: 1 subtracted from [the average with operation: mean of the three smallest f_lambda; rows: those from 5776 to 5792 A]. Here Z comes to 6.77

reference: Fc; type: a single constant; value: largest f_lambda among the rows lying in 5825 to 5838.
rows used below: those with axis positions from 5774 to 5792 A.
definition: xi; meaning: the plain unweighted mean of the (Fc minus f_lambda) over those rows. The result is -0.1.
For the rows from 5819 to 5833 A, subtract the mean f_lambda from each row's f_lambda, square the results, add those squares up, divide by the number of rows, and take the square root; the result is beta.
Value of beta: 0.2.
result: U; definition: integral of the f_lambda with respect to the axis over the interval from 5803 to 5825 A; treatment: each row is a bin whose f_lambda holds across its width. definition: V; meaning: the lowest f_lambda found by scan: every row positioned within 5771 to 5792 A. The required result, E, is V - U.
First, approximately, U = 173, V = 6.97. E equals -166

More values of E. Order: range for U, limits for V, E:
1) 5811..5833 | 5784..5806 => -152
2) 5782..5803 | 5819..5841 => -176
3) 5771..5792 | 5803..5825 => -158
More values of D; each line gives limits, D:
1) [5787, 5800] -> 4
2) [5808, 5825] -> -6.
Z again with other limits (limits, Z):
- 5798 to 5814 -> 6.99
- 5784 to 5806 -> 7.15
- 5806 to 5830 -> 6.09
